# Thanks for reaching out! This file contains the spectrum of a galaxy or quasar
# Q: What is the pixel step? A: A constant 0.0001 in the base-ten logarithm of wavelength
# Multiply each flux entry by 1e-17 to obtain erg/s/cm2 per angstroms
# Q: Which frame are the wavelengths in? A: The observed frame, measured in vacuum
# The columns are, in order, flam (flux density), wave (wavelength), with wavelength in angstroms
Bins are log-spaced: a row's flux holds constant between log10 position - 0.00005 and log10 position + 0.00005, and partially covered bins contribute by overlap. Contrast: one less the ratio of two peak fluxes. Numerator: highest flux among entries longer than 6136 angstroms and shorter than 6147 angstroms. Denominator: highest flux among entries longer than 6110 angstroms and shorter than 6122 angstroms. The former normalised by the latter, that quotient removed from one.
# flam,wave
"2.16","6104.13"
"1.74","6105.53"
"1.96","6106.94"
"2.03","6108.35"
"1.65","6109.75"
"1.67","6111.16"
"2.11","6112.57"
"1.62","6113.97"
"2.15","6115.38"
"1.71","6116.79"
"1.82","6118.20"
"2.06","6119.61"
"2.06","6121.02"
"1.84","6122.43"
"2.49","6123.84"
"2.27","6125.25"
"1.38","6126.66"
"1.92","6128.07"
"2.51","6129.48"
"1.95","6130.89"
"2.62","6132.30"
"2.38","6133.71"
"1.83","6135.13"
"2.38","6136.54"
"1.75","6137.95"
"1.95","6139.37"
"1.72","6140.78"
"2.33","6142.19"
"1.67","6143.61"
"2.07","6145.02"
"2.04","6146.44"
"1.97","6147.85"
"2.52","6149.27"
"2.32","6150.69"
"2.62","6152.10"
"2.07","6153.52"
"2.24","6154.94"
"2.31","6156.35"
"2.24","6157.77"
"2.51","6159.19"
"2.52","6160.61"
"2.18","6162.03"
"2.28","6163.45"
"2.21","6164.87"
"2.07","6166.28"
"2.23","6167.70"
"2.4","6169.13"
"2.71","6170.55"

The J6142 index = -0.11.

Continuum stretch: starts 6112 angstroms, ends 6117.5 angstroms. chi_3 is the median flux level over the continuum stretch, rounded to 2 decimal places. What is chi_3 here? 1.91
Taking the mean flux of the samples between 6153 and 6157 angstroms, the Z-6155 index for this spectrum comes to 2.21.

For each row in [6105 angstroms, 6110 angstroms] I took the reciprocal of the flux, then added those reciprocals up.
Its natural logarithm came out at 0.78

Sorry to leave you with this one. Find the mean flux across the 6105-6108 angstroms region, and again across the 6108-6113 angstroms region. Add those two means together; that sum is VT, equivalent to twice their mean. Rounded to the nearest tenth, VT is 3.7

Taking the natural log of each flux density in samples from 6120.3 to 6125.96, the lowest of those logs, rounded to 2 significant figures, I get 0.61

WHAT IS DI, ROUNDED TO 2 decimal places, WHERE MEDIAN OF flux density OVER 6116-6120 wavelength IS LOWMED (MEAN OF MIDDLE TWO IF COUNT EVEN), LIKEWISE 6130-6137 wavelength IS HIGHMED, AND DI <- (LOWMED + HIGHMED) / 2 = 2.10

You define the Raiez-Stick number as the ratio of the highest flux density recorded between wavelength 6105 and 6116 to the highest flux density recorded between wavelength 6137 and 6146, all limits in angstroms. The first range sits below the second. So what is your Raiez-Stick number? 0.92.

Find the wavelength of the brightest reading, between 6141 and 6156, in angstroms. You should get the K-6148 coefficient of 6152.10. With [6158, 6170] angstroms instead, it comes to 6160.61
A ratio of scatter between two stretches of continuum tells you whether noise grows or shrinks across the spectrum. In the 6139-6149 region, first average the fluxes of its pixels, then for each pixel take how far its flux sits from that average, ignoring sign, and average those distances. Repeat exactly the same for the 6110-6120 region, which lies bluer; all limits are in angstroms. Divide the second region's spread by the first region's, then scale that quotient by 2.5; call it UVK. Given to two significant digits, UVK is 3.1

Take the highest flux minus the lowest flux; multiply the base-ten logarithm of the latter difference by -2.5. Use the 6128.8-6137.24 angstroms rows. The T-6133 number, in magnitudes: 0.26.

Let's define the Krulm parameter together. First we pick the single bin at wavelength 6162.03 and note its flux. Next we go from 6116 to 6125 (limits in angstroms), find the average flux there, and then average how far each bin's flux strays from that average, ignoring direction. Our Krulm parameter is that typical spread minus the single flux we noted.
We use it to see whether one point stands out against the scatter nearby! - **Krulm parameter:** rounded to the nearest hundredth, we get -1.97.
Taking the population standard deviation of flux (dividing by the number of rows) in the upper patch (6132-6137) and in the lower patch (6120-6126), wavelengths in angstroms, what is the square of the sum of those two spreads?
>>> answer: 0.28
